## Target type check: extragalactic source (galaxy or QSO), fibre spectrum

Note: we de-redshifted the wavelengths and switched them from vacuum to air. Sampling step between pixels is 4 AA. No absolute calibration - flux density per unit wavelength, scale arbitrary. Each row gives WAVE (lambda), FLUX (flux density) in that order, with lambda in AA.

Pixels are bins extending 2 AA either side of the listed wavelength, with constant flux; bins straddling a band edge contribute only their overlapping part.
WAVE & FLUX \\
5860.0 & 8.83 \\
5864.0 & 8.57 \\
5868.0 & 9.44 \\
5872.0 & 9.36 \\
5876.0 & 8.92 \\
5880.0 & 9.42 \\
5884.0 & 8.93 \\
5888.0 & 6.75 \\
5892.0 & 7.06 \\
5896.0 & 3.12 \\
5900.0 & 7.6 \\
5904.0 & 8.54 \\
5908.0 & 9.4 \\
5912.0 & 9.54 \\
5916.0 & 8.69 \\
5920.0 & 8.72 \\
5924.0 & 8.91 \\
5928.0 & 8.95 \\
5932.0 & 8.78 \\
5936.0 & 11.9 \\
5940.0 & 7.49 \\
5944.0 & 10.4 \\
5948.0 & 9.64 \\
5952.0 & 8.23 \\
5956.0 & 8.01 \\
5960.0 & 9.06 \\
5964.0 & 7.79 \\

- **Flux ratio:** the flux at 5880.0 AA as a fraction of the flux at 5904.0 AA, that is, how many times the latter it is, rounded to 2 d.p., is 1.10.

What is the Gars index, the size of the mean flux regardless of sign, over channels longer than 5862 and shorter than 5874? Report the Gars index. 9.1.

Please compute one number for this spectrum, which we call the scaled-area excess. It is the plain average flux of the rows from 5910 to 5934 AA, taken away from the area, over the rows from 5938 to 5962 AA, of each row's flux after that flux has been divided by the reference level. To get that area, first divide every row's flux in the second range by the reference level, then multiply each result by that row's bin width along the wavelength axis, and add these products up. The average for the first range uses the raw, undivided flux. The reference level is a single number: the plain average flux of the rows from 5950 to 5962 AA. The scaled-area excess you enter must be 16.1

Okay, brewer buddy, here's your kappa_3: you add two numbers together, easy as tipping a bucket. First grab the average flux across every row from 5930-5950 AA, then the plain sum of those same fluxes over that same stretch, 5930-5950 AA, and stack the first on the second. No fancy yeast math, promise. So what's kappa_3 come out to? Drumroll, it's 58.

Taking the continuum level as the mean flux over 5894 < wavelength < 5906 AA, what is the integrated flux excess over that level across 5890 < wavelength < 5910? 14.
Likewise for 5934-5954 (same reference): 62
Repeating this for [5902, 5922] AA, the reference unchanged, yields 51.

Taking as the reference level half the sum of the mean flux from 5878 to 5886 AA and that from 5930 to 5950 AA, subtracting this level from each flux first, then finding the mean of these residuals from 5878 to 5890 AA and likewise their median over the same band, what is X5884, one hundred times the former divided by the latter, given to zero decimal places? 218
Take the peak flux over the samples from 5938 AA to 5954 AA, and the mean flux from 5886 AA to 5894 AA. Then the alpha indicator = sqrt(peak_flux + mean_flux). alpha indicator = 4.16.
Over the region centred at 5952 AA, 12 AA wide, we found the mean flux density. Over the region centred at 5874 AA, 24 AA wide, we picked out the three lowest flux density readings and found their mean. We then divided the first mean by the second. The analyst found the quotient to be 0.98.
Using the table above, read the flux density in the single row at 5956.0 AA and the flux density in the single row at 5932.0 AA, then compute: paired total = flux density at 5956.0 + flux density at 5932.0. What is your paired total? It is 16.8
